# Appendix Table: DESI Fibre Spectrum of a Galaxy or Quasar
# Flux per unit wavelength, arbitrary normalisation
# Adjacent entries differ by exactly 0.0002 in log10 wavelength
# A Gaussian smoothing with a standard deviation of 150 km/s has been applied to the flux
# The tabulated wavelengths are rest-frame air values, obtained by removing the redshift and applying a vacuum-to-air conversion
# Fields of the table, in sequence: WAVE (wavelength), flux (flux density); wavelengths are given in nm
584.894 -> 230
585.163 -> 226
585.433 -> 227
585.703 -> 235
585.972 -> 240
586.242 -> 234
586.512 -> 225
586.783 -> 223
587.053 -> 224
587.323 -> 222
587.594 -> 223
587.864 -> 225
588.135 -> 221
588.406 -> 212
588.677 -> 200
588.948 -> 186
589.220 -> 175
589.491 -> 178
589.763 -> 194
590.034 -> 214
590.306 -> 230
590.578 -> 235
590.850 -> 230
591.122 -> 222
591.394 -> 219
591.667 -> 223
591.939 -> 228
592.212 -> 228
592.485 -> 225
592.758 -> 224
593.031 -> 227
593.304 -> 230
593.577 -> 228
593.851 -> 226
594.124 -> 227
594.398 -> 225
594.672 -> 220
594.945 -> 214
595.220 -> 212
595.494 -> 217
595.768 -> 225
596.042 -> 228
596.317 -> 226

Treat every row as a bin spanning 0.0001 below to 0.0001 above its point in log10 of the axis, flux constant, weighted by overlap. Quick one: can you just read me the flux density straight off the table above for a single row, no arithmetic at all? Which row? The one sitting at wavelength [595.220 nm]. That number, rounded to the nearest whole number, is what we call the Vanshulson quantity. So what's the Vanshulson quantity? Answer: 212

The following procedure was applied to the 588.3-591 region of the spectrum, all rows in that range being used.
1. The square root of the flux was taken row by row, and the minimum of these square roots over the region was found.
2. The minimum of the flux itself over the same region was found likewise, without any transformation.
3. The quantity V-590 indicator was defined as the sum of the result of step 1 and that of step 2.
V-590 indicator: 188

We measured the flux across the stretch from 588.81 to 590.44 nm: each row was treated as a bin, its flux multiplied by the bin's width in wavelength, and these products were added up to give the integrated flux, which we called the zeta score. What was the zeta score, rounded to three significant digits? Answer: 320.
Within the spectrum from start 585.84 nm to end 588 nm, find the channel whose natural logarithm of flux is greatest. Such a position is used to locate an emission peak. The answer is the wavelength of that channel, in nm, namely 585.972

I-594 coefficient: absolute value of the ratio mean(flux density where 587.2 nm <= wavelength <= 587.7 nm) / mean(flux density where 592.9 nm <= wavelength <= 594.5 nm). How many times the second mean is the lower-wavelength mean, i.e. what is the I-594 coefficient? 0.98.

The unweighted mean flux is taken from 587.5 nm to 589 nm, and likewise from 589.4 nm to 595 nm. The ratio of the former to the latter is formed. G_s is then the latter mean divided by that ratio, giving 232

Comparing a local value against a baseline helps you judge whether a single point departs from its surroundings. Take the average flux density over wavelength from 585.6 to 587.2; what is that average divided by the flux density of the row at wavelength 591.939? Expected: 1.01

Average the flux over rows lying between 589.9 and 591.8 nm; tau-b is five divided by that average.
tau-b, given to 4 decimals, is 0.0223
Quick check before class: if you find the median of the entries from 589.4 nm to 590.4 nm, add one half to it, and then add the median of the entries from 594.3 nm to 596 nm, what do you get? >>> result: 423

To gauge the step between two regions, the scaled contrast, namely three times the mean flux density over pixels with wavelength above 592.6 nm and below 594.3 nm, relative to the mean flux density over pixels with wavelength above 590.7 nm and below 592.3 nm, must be 3.03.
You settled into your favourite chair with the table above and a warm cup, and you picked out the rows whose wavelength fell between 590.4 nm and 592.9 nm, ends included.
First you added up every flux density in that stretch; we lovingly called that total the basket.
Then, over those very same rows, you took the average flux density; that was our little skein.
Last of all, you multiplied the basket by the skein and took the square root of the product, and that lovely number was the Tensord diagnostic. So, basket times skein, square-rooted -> 678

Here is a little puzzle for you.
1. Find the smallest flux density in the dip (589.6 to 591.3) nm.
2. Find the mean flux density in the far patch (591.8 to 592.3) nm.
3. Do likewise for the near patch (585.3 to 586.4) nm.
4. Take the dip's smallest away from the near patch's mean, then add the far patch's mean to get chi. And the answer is 268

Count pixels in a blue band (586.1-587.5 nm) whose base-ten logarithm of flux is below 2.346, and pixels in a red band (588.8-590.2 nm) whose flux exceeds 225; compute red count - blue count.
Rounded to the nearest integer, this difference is 0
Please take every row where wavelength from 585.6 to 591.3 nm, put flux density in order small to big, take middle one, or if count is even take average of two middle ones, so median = 223.0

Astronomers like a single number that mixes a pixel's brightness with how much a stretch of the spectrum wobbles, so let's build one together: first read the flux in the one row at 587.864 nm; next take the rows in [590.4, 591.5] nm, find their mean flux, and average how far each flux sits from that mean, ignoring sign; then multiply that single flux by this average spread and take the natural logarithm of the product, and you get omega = 7.2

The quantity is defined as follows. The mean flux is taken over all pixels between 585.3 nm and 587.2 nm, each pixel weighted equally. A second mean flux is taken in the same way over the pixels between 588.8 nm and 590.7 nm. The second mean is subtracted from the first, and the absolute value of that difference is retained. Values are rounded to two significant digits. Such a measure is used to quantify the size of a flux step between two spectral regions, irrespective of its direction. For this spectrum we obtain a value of 28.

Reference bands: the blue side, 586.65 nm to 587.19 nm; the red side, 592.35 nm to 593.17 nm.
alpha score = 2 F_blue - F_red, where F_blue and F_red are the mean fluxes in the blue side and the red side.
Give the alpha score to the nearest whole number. 222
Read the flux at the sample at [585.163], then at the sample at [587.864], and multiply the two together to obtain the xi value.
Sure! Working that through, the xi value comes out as 50850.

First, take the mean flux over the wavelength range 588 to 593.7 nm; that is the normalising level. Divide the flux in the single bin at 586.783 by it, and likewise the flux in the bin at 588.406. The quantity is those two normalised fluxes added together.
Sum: 2.02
